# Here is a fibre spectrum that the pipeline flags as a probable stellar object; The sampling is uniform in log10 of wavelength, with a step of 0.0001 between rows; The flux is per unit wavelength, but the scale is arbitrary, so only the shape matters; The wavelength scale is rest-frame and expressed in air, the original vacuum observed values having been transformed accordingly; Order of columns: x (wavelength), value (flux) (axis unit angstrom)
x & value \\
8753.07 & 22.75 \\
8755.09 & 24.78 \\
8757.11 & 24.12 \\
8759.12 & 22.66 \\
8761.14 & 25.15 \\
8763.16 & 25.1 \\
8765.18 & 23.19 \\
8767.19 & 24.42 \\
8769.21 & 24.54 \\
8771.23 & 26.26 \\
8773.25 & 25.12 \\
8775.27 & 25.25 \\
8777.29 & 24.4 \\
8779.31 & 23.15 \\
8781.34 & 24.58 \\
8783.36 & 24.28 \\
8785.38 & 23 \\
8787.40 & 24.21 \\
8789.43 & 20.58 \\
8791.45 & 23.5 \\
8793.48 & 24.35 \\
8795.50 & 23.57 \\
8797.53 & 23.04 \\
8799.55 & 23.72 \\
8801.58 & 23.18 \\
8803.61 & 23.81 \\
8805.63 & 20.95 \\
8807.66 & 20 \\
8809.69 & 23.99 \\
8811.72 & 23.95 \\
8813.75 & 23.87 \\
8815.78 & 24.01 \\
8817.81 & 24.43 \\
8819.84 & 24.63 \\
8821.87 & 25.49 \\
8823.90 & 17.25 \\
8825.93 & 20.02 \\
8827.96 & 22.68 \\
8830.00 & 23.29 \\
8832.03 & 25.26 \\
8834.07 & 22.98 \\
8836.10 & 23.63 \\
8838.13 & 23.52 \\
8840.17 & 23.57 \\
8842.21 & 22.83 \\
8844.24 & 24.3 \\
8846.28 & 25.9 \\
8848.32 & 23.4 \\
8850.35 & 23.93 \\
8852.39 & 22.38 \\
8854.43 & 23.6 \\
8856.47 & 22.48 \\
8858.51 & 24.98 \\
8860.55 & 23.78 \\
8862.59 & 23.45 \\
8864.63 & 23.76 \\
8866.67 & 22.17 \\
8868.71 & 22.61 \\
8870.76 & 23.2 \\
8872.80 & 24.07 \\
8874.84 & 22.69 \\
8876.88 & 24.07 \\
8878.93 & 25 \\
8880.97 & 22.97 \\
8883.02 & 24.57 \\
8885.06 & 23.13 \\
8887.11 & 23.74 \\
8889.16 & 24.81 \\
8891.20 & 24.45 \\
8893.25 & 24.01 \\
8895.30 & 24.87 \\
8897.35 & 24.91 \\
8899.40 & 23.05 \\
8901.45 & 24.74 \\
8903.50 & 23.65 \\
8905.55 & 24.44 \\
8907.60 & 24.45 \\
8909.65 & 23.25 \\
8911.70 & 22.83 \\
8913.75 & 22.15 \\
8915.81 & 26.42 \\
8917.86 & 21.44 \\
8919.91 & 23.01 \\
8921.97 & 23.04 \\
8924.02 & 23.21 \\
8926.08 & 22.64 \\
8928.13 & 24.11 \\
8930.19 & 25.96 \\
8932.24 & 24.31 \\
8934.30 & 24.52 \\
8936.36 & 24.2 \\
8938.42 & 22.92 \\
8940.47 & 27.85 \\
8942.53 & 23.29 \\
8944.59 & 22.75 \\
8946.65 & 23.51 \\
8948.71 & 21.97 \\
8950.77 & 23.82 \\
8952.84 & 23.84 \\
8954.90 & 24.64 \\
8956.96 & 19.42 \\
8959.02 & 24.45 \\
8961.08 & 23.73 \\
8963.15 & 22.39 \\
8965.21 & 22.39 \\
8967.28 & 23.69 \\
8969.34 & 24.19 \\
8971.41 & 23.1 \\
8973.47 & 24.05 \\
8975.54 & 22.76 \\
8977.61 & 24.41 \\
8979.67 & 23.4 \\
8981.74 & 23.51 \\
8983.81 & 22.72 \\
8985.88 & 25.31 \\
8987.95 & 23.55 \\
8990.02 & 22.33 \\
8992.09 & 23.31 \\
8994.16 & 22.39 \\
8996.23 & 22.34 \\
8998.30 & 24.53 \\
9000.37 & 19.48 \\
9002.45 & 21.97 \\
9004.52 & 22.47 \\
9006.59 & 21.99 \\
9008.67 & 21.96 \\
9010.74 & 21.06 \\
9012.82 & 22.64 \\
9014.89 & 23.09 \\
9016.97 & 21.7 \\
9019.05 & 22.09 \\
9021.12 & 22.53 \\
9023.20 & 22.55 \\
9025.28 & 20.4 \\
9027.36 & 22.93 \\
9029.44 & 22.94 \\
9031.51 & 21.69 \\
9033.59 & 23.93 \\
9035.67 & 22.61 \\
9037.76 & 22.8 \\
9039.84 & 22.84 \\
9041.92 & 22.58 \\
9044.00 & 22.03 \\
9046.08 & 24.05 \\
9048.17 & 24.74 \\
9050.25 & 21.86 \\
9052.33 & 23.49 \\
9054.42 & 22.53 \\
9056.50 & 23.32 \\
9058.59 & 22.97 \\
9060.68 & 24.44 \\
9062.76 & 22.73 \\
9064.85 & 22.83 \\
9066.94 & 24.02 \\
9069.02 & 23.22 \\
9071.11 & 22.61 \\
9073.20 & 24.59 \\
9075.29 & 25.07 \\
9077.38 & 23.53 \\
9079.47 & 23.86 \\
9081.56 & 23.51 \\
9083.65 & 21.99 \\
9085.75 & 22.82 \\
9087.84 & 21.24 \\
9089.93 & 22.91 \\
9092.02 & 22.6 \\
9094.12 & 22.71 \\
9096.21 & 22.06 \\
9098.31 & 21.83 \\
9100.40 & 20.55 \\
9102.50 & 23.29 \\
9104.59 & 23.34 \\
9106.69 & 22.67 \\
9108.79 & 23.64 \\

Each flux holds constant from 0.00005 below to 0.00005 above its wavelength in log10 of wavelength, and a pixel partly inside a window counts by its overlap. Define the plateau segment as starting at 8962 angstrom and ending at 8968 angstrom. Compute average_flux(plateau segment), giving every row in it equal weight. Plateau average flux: 22.8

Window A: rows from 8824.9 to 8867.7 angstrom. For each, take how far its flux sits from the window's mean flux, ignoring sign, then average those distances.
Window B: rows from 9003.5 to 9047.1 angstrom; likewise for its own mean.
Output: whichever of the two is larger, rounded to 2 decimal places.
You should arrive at 0.82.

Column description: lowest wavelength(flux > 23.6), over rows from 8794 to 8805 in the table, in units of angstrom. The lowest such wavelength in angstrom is 8799.55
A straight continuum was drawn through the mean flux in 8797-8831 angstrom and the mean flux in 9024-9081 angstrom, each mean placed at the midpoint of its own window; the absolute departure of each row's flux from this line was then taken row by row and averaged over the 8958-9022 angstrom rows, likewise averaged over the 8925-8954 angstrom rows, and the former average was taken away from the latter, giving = 0.30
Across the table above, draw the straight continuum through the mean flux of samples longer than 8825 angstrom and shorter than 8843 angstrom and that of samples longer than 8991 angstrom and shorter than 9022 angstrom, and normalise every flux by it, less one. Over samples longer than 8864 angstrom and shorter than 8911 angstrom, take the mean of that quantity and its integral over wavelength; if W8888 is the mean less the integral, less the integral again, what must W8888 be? -4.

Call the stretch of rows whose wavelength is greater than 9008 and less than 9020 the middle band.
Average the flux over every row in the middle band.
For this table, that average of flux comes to 22.1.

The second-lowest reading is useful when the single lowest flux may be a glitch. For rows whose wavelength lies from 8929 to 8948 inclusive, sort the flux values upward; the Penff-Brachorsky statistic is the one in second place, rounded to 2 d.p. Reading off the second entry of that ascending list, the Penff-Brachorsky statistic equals 22.92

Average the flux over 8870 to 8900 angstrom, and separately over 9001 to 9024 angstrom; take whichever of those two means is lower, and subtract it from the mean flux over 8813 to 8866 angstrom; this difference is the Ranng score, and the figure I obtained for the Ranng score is 1.3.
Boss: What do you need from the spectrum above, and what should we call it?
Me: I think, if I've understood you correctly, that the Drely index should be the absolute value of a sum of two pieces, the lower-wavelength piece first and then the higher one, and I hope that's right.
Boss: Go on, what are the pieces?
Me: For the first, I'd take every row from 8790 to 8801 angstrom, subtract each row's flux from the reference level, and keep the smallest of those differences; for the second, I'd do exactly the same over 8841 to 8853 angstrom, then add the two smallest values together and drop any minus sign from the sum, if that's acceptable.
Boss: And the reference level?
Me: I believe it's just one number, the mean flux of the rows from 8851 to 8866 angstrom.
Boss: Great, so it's 3.3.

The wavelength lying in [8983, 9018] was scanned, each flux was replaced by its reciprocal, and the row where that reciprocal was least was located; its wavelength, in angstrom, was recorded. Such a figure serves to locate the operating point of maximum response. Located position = 8985.88 angstrom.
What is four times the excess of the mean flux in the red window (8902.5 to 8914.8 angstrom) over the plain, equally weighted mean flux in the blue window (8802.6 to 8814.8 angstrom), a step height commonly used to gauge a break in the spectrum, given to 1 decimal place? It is 2.8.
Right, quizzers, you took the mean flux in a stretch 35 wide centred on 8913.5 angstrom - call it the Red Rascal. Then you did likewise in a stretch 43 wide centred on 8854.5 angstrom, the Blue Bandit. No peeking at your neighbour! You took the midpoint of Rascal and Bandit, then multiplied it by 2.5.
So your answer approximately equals 59.0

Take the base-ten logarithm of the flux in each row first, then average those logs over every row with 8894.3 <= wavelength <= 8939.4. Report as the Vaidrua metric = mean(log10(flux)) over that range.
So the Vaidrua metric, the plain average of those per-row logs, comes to 1.38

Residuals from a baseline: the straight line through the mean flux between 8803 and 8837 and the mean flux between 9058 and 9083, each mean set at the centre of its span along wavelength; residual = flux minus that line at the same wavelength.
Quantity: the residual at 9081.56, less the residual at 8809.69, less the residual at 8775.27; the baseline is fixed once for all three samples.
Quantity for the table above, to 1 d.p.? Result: -3.6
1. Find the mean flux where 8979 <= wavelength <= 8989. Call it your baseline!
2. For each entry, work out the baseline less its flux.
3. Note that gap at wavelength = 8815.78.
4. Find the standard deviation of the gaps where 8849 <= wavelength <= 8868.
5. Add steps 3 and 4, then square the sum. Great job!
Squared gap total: 0.3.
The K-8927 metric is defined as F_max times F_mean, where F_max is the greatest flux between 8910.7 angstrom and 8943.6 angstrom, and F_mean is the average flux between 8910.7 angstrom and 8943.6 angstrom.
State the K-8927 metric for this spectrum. 665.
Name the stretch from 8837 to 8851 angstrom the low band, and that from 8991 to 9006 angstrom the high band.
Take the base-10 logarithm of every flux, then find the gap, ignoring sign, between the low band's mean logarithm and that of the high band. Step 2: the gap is 0.030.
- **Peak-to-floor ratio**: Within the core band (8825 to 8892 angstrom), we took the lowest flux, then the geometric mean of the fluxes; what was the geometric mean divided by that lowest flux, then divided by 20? 0.0588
